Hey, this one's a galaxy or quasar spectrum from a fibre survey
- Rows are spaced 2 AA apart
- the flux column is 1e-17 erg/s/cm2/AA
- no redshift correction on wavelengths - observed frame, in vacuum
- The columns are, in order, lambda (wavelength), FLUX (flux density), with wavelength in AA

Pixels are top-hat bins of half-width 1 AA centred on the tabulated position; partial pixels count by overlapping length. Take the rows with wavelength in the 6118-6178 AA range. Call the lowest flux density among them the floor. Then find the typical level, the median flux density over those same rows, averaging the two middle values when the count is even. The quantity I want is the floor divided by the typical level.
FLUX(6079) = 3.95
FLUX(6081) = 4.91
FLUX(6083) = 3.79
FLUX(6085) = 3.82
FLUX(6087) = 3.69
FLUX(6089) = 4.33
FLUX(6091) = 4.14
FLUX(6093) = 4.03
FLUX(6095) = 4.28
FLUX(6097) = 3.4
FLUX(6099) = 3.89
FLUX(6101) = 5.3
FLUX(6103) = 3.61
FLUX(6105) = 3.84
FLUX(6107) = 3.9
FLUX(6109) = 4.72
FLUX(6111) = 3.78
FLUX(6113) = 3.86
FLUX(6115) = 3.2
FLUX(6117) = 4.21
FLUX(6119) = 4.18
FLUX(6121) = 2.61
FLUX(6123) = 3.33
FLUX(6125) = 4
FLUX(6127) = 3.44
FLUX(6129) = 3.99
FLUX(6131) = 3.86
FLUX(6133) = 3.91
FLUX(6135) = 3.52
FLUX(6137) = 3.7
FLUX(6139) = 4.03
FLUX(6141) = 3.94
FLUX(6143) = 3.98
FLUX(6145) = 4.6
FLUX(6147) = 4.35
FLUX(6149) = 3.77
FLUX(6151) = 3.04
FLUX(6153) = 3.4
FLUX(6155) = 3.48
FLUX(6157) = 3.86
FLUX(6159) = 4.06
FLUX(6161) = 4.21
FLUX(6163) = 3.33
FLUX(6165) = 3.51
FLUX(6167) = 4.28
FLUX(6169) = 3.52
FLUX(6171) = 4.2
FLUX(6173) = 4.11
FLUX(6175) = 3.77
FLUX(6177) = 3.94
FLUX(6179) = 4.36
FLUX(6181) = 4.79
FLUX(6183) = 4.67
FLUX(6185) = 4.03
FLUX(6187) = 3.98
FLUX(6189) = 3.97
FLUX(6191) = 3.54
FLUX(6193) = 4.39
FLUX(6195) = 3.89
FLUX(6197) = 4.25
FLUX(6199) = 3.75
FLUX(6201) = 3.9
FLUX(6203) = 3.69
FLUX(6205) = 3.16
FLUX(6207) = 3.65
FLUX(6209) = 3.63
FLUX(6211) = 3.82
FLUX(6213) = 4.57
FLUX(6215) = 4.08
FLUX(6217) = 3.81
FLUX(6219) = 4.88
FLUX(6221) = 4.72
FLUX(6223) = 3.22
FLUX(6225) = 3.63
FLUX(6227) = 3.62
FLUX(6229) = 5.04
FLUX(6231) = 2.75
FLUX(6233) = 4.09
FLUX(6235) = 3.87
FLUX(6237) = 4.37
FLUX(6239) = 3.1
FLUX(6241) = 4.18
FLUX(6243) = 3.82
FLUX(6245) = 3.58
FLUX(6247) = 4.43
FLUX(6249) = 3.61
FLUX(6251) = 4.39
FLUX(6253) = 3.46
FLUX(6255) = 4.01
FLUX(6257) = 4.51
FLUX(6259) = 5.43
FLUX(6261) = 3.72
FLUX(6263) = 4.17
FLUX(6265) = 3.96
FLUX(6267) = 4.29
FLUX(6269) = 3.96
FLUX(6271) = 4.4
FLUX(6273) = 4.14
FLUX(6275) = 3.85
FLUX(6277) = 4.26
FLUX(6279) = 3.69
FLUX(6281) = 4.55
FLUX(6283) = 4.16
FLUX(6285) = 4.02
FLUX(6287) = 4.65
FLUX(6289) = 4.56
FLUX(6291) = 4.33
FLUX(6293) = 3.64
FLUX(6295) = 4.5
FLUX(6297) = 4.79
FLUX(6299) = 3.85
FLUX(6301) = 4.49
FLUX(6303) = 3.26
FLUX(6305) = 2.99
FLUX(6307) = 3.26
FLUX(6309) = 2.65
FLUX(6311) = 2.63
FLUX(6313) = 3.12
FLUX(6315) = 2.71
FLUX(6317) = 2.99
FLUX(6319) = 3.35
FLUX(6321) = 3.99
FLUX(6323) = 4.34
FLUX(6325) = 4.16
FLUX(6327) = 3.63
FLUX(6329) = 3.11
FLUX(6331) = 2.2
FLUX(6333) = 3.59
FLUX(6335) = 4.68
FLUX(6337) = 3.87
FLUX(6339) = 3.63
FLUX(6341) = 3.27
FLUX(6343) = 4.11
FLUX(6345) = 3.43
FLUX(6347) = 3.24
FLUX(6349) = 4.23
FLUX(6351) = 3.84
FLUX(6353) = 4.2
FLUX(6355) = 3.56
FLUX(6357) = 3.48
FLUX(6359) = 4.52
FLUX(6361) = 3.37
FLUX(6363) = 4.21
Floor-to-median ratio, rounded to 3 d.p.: 0.672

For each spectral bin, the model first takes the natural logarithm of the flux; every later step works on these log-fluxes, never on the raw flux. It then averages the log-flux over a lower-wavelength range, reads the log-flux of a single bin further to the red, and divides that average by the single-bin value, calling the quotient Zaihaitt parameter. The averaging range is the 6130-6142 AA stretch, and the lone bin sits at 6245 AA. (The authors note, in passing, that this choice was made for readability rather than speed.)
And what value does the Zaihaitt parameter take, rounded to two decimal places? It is 1.05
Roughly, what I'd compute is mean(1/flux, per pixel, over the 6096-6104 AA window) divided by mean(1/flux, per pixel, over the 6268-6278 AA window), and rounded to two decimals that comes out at 1.05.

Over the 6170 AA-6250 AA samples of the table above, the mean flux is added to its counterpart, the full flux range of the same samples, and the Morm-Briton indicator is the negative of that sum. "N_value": -6.3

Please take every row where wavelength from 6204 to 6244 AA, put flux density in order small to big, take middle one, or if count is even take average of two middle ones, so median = 3.82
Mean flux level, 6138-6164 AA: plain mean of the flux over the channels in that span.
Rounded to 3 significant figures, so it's 3.85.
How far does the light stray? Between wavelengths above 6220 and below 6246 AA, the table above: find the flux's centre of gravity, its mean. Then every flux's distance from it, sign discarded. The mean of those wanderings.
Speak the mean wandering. 0.49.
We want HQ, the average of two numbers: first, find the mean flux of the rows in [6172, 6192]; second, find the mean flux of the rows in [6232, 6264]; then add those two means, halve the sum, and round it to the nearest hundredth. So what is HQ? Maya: 4.08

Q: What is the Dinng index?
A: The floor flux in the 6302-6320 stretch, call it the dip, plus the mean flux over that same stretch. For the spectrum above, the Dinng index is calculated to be 5.6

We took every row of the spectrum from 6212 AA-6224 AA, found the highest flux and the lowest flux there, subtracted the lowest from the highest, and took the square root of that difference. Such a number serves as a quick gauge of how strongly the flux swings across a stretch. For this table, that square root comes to 1.3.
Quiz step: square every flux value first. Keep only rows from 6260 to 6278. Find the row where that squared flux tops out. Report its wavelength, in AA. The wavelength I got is 6271 AA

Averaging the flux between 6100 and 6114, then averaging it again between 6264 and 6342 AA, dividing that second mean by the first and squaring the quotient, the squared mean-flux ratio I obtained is 0.83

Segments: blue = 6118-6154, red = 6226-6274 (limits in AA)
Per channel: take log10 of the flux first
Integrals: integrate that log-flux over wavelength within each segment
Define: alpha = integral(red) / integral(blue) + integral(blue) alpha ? 22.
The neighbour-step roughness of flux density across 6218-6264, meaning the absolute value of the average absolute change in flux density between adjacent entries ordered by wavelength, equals 0.83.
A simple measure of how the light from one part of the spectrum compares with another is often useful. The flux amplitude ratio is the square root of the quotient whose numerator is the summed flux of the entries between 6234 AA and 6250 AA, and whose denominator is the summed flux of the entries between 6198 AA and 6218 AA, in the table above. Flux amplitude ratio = 0.90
